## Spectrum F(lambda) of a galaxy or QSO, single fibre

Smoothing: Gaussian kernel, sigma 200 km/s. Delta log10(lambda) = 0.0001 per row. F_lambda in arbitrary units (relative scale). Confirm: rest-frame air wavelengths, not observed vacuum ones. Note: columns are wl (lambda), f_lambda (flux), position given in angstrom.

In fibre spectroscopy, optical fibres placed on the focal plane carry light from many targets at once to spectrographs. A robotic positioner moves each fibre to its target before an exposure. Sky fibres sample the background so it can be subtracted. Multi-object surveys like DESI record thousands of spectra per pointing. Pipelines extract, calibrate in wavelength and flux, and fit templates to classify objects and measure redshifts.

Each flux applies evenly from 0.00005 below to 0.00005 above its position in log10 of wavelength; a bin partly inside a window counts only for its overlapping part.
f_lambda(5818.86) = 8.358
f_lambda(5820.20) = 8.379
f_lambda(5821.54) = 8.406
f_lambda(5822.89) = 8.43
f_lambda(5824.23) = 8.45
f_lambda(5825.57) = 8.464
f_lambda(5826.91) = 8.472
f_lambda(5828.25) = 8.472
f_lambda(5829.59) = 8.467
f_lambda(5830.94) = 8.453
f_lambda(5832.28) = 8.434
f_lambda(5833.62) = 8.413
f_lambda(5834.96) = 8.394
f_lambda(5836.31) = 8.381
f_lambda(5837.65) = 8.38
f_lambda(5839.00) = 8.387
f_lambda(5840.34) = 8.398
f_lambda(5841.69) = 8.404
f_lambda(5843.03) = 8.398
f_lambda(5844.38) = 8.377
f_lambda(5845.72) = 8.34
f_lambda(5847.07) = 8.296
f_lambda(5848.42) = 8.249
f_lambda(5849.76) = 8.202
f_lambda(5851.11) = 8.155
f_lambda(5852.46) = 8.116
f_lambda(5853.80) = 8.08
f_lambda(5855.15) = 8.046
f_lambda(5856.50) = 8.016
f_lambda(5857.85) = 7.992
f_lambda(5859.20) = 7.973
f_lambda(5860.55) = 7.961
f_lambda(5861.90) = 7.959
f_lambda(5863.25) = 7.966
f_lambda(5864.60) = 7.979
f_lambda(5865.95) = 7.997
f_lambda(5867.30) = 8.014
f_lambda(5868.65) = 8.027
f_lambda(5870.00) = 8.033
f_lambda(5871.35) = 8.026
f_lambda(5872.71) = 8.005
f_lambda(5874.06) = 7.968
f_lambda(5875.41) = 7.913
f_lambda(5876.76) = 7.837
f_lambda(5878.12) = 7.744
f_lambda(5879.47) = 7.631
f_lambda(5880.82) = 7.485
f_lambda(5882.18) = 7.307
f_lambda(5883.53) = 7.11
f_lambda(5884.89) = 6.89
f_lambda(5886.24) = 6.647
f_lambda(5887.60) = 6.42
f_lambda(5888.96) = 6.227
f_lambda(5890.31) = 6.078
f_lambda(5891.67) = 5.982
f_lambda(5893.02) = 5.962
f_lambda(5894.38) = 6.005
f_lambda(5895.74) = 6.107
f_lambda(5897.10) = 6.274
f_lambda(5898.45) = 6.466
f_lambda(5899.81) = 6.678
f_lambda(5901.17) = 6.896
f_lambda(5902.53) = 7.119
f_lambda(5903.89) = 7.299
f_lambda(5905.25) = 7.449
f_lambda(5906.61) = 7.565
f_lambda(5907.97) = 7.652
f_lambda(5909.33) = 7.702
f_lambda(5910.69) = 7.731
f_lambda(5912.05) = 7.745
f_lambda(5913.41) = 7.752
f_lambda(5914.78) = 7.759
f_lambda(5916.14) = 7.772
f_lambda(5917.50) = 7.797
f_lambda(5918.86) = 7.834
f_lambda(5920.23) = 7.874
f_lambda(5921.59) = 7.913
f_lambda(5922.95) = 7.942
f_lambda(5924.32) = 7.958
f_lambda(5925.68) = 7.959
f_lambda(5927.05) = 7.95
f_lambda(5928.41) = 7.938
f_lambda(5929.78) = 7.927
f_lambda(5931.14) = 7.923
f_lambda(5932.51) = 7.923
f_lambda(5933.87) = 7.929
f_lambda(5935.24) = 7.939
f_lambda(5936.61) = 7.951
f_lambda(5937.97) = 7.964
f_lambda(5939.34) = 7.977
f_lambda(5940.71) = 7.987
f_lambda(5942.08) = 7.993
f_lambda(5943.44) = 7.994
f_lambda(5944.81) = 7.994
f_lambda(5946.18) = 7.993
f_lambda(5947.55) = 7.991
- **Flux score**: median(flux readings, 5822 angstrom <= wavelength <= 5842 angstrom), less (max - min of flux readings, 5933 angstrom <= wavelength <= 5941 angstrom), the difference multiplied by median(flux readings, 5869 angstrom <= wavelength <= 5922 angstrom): 63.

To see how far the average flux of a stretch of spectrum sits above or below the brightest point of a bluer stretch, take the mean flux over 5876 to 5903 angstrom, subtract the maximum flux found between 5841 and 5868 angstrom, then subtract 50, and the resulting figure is -51.7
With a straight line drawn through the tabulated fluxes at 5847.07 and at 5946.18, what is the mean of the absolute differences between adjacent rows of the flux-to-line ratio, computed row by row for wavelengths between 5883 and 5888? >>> 0.028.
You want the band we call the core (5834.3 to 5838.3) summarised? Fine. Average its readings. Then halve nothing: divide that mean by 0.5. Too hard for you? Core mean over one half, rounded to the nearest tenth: 16.8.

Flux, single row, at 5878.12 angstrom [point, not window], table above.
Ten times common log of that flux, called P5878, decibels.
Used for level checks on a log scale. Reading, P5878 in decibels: 8.89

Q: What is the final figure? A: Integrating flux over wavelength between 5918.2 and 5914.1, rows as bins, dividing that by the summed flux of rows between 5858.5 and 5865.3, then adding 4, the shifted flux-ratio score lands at 4.8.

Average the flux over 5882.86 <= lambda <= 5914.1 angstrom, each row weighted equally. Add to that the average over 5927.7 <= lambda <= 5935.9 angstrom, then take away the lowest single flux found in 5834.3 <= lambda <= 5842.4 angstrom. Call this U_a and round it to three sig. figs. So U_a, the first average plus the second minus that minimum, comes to 6.41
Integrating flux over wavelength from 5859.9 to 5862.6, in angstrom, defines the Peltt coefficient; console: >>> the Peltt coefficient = 21.5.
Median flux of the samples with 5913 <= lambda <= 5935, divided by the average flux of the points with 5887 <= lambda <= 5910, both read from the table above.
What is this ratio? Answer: 1.18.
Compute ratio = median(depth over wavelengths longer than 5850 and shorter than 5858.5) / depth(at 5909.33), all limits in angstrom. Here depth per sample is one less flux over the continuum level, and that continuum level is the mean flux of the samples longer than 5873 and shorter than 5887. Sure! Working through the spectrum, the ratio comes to 2.5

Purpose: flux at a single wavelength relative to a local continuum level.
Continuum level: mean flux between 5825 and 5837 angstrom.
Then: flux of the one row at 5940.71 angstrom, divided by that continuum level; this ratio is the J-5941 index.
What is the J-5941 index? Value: 0.946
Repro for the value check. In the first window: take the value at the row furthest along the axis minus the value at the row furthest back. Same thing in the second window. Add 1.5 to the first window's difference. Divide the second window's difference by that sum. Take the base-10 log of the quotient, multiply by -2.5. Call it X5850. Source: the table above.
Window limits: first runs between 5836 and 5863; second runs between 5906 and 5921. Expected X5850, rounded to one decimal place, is 1.4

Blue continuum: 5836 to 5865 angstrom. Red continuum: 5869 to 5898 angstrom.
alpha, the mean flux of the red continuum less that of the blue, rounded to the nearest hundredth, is -1.15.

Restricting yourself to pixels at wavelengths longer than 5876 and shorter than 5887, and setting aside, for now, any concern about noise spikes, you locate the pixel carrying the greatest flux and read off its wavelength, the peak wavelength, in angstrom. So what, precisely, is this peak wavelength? 5876.76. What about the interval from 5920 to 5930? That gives 5925.68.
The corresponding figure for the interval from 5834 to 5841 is 5840.34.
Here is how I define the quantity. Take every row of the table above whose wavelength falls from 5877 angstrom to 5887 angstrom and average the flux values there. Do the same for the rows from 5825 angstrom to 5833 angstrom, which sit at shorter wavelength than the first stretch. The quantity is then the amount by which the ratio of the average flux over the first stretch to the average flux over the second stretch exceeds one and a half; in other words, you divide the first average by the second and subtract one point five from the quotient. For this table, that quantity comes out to -0.64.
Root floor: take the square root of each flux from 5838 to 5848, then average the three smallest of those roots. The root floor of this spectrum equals 2.89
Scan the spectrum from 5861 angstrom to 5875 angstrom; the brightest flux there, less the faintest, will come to 0.07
